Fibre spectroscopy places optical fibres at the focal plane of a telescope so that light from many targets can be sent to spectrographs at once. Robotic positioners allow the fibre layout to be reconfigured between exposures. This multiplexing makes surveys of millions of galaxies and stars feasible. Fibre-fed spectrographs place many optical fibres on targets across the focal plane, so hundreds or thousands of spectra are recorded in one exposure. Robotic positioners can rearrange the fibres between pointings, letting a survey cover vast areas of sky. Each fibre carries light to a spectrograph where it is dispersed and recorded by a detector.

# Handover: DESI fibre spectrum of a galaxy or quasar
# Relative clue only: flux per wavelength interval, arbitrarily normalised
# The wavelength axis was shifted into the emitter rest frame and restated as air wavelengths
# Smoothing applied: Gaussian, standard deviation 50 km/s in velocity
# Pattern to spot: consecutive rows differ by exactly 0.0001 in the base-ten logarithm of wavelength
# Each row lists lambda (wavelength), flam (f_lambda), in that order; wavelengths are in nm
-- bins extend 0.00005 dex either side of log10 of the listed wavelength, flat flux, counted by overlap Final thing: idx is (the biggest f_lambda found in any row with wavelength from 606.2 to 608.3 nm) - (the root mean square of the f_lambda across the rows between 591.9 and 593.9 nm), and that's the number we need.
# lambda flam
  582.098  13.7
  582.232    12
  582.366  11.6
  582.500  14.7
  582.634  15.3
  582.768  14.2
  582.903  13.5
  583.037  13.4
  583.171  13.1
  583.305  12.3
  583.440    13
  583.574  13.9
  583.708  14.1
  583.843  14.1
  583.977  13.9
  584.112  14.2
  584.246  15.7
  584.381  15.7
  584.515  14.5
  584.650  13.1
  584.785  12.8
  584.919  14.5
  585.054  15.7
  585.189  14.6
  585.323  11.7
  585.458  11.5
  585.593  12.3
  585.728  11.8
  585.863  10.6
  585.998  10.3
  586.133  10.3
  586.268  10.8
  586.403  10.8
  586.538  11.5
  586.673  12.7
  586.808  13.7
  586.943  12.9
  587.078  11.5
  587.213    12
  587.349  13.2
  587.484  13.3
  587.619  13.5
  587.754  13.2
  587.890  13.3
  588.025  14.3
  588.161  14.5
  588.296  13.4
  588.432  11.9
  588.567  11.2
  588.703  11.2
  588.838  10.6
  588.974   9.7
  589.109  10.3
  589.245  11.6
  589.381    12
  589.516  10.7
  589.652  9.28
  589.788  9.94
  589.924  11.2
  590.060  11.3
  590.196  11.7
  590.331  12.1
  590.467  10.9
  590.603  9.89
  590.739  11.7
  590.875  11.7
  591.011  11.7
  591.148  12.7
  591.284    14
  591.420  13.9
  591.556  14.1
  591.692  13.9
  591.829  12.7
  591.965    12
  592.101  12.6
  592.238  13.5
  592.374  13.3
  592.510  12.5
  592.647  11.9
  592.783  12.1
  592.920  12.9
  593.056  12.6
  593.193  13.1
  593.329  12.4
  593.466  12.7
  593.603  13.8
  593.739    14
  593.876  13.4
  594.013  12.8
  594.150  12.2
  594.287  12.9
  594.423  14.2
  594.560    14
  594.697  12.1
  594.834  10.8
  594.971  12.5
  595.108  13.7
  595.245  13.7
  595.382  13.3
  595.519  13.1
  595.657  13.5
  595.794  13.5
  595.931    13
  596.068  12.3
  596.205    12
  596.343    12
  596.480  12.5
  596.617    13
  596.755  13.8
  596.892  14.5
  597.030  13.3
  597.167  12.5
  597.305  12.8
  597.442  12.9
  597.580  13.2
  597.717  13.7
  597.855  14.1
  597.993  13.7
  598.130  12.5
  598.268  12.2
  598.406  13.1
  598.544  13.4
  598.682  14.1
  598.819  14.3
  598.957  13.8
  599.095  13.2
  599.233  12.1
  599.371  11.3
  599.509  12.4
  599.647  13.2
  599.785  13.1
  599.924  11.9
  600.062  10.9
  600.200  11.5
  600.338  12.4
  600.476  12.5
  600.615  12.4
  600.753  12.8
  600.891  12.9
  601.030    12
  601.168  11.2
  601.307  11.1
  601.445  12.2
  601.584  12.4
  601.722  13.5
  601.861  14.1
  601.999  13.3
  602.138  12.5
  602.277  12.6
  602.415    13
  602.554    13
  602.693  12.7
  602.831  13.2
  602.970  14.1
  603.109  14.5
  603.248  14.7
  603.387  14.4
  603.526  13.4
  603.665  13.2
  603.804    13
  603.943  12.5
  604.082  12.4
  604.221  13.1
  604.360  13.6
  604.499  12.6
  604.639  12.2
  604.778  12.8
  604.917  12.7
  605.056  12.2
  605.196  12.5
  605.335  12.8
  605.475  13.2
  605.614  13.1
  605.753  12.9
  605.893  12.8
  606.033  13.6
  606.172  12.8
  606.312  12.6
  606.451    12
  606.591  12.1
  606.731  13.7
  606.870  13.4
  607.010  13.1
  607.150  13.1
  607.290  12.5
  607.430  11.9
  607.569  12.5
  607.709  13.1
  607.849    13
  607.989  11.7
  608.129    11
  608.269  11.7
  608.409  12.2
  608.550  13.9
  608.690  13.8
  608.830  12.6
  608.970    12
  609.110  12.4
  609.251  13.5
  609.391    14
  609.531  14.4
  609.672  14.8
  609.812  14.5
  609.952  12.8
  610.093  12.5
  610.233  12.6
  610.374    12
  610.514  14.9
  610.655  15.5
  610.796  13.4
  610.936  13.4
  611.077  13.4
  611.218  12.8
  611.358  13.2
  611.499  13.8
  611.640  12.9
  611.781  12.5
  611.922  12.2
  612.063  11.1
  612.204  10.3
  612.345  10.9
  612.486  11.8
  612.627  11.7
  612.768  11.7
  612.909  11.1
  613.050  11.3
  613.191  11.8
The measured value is 0.8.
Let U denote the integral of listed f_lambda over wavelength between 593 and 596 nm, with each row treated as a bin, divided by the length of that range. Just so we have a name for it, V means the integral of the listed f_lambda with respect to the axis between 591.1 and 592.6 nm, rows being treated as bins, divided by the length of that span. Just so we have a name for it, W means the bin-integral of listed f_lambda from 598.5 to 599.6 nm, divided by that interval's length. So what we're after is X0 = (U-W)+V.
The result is 13.2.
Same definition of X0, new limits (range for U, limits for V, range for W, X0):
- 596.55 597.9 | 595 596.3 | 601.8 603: 13.3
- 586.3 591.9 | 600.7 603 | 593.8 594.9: 12.0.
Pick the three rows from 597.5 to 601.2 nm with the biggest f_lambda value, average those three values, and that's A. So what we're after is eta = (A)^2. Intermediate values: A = 14.2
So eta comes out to 201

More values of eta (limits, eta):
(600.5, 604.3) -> 211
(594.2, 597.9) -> 204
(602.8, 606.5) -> 211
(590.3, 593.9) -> 197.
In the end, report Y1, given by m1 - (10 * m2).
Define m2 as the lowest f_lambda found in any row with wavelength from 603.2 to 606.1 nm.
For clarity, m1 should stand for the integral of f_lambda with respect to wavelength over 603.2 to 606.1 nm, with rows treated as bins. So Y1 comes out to -84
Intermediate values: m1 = 37.8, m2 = 12.2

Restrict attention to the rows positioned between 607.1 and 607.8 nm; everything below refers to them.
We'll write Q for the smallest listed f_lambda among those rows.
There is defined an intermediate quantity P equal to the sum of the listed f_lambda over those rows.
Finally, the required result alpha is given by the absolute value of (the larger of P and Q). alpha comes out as 63.1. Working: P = 63.1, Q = 11.9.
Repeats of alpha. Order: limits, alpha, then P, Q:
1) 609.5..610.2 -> 69.0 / 69.0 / 12.5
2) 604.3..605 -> 63.9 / 63.9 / 12.2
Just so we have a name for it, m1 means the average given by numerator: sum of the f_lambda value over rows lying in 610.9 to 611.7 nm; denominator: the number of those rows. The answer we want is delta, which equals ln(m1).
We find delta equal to 2.58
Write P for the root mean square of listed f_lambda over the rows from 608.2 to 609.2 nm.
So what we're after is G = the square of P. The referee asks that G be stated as 161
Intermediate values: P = 12.7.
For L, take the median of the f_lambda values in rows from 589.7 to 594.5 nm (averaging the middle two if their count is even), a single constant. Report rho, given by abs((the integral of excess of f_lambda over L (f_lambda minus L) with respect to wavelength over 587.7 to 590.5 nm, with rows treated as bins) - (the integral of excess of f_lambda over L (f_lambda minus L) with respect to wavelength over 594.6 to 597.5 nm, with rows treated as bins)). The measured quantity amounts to 3.6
